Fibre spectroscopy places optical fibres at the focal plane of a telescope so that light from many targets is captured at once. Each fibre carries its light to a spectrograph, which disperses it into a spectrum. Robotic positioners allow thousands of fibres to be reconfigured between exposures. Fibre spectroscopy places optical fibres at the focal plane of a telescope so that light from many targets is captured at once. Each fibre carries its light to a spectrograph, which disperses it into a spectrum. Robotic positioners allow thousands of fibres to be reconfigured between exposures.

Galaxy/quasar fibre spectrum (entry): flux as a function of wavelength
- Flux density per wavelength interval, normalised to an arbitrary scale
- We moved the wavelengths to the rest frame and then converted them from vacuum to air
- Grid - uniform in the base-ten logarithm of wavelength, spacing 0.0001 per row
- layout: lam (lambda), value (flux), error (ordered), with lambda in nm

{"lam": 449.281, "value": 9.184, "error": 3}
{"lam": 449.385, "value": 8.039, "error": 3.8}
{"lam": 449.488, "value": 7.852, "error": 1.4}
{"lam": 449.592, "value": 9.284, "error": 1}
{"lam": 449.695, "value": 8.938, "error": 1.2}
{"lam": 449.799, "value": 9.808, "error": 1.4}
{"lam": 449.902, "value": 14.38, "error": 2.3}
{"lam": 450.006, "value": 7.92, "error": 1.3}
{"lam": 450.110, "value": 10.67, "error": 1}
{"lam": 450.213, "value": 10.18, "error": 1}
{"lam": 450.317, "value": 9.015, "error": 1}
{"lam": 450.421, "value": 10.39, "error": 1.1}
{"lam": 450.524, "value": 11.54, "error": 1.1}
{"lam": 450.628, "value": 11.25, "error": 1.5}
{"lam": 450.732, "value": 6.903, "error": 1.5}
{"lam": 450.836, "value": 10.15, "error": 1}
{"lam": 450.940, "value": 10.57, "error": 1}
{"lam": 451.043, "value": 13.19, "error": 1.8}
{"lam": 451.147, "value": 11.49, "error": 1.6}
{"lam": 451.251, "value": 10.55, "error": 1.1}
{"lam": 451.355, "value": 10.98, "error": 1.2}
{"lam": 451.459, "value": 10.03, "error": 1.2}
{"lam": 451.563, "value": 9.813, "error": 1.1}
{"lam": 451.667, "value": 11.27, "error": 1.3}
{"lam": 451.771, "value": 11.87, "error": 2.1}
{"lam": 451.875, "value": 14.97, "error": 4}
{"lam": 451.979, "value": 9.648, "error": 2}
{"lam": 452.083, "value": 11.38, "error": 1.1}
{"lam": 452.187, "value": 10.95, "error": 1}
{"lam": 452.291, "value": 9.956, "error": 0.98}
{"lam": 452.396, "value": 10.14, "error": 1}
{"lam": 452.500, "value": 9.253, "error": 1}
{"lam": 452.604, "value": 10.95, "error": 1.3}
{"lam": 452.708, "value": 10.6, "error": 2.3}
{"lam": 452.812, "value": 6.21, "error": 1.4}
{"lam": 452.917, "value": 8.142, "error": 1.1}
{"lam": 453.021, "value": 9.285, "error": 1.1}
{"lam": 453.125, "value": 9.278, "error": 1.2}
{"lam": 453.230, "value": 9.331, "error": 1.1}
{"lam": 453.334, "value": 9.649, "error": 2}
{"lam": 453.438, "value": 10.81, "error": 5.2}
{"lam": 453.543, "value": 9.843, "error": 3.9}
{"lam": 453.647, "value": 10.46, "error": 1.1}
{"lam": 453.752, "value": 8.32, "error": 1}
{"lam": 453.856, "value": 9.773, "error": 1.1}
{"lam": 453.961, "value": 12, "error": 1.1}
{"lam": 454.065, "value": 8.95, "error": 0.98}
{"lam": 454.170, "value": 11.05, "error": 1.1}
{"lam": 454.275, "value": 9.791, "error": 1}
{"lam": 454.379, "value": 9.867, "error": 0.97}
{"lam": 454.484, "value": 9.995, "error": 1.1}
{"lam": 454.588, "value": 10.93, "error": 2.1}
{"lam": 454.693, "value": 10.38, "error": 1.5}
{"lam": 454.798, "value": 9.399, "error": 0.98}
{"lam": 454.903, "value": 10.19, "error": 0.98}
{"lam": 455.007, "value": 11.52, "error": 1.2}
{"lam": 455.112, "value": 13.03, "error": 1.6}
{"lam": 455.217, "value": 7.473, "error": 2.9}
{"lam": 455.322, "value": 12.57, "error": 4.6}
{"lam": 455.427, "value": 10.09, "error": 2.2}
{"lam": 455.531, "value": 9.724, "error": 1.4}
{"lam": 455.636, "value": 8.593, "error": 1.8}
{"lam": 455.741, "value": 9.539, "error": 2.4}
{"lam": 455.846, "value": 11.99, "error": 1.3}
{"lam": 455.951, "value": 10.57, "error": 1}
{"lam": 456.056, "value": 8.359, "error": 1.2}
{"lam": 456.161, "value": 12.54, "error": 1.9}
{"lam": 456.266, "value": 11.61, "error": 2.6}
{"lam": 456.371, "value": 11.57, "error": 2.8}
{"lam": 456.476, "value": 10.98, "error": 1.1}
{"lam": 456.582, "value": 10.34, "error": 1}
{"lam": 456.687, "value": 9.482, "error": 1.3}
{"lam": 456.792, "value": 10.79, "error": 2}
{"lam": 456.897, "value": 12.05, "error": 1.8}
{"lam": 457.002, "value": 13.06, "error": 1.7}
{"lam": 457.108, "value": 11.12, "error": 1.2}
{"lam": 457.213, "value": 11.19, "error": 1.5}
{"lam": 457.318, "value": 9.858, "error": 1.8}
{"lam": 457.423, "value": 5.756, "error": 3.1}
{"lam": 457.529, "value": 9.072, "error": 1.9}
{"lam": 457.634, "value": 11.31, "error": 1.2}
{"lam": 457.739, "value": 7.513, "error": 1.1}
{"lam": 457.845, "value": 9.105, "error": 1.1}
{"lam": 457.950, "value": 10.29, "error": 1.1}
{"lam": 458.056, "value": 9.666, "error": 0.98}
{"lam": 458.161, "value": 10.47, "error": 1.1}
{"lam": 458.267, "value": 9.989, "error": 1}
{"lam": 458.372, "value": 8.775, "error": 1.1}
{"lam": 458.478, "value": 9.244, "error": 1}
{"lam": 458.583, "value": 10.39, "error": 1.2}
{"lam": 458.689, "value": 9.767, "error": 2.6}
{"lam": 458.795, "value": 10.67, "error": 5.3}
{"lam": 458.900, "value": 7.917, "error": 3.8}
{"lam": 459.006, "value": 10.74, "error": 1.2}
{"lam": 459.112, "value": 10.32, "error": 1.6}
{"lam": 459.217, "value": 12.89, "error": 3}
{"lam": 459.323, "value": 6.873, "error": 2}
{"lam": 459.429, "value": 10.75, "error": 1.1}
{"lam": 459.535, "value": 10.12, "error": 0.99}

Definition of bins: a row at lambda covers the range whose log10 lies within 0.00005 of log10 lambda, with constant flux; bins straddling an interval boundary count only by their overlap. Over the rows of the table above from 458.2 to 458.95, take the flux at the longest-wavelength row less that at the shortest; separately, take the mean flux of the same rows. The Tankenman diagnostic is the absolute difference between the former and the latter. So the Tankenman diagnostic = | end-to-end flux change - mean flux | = 11.6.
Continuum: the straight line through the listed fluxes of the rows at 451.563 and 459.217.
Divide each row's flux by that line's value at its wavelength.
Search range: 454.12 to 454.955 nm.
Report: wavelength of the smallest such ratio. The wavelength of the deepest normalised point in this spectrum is 454.798 nm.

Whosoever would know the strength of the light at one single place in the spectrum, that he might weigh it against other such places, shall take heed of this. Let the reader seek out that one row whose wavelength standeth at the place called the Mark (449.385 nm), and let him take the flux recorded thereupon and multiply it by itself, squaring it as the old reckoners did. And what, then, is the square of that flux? 65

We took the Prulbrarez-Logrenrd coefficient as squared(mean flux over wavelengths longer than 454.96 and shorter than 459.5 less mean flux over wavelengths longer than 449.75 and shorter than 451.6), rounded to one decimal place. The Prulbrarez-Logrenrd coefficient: 0.1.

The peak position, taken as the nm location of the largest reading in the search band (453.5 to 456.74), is 455.112 nm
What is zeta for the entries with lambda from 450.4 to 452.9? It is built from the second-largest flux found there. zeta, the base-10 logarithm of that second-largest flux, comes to 1.12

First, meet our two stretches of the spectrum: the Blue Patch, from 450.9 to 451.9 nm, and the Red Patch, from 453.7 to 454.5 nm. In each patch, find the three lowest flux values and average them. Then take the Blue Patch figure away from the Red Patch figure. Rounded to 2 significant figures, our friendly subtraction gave -1.1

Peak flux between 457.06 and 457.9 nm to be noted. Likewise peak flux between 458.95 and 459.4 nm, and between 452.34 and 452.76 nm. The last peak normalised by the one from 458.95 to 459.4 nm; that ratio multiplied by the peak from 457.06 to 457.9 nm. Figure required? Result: 10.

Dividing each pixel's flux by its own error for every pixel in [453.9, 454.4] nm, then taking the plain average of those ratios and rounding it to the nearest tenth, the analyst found 10.0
